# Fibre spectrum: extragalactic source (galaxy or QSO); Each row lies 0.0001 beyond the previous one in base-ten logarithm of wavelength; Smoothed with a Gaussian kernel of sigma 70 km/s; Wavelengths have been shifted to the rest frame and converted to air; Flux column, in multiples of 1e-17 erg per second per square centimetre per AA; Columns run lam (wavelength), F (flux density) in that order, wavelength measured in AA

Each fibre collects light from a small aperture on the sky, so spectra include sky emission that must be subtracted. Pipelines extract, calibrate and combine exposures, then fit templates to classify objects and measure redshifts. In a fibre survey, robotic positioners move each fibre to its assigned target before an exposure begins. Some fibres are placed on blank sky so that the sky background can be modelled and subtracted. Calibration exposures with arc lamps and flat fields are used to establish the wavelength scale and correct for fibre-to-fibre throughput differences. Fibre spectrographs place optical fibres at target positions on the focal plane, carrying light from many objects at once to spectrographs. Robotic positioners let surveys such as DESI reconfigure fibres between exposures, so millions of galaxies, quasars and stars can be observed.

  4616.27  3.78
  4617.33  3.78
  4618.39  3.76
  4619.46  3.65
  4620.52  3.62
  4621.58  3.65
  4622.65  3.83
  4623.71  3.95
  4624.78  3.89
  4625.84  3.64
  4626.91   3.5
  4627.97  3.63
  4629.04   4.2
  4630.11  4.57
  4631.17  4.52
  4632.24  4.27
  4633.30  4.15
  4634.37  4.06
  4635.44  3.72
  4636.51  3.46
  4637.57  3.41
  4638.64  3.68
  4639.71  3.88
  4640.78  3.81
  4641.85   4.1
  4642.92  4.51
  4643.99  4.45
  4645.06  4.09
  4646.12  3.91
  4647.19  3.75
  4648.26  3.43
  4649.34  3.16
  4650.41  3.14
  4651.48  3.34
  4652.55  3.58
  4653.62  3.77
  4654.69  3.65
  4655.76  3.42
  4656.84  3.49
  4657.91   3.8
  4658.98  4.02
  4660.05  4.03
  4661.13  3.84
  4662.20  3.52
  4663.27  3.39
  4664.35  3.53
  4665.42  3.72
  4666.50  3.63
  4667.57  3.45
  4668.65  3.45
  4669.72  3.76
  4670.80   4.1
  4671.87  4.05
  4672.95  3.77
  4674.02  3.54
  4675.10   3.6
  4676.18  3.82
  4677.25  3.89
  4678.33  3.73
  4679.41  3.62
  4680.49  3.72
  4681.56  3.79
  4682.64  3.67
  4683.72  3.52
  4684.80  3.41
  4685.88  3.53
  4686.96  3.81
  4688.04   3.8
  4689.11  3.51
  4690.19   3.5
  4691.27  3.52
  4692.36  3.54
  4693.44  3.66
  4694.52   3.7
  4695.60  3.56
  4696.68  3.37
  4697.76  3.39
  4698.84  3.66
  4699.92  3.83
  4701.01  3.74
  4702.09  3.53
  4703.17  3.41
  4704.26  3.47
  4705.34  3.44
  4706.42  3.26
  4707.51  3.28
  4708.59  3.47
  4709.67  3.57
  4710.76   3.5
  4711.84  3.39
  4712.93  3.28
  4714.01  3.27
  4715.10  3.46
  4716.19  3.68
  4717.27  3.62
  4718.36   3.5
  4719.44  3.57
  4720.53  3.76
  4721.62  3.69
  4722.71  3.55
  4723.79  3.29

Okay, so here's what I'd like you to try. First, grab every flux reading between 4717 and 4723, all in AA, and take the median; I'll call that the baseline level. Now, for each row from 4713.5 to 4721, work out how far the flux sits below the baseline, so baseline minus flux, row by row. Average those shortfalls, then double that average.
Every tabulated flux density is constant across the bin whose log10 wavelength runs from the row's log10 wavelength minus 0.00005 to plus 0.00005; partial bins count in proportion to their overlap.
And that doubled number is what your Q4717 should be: 0.09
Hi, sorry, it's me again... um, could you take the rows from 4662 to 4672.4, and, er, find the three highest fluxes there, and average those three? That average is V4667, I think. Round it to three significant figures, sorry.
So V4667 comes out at 3.97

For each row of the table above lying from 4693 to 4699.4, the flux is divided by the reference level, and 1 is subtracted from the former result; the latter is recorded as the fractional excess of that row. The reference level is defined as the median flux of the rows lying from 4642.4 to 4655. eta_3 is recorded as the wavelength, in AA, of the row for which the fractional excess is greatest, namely 4694.52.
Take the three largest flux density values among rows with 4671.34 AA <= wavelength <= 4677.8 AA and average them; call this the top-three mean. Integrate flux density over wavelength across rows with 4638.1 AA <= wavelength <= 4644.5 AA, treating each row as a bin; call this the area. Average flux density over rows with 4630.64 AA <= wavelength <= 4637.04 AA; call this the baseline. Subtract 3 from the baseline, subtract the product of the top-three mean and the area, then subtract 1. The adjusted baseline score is -102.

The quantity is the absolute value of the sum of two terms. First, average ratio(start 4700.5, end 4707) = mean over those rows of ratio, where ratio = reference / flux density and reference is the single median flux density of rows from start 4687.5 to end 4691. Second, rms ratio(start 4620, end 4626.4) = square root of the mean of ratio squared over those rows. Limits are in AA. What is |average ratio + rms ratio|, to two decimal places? 1.95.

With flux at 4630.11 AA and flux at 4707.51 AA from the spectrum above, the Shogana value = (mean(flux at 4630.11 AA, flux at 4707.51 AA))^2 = 15.4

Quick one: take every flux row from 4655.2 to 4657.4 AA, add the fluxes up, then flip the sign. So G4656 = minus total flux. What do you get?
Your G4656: -6.9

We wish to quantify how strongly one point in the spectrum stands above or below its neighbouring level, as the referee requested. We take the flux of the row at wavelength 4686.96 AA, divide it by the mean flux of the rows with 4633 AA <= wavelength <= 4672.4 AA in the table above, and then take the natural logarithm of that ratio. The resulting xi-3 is 0.02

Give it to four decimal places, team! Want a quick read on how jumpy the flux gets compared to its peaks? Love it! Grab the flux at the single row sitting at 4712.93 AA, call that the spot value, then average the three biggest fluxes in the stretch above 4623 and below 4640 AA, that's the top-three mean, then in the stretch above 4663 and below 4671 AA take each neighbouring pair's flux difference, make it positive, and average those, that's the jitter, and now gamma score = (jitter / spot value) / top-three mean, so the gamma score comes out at 0.0122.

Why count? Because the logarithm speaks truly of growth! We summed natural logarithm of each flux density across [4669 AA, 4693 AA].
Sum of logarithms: 28.7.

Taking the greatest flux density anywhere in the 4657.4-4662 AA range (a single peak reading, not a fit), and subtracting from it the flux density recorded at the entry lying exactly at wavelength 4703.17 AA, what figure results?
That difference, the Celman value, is 0.62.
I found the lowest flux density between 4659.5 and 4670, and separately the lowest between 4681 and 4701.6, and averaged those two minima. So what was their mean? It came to 3.38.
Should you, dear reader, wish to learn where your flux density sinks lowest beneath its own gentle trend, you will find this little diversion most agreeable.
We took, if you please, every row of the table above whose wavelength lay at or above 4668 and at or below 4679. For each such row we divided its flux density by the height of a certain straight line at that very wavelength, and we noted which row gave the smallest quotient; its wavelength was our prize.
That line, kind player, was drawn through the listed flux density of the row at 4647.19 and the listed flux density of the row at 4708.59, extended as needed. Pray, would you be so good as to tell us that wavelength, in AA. 4668.65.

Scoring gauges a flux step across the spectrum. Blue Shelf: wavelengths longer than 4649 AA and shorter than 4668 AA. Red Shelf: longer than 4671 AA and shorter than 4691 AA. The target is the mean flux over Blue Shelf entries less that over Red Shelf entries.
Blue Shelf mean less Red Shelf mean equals -0.10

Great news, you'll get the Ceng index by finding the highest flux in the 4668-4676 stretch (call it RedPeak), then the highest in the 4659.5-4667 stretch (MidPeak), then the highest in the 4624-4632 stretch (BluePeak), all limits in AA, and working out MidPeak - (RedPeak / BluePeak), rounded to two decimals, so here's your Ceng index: 3.13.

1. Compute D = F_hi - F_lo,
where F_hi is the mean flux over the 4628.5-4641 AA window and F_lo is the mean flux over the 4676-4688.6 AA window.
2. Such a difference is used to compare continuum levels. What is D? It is 0.29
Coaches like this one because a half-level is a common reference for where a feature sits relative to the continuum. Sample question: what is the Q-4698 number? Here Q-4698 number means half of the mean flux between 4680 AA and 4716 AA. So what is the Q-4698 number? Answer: 1.77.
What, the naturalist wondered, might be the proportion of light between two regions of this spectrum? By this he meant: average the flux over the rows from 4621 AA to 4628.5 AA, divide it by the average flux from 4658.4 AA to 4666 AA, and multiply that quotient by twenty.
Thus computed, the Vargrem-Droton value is 20.0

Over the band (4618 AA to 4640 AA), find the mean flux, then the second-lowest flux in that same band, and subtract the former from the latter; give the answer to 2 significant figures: -0.40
